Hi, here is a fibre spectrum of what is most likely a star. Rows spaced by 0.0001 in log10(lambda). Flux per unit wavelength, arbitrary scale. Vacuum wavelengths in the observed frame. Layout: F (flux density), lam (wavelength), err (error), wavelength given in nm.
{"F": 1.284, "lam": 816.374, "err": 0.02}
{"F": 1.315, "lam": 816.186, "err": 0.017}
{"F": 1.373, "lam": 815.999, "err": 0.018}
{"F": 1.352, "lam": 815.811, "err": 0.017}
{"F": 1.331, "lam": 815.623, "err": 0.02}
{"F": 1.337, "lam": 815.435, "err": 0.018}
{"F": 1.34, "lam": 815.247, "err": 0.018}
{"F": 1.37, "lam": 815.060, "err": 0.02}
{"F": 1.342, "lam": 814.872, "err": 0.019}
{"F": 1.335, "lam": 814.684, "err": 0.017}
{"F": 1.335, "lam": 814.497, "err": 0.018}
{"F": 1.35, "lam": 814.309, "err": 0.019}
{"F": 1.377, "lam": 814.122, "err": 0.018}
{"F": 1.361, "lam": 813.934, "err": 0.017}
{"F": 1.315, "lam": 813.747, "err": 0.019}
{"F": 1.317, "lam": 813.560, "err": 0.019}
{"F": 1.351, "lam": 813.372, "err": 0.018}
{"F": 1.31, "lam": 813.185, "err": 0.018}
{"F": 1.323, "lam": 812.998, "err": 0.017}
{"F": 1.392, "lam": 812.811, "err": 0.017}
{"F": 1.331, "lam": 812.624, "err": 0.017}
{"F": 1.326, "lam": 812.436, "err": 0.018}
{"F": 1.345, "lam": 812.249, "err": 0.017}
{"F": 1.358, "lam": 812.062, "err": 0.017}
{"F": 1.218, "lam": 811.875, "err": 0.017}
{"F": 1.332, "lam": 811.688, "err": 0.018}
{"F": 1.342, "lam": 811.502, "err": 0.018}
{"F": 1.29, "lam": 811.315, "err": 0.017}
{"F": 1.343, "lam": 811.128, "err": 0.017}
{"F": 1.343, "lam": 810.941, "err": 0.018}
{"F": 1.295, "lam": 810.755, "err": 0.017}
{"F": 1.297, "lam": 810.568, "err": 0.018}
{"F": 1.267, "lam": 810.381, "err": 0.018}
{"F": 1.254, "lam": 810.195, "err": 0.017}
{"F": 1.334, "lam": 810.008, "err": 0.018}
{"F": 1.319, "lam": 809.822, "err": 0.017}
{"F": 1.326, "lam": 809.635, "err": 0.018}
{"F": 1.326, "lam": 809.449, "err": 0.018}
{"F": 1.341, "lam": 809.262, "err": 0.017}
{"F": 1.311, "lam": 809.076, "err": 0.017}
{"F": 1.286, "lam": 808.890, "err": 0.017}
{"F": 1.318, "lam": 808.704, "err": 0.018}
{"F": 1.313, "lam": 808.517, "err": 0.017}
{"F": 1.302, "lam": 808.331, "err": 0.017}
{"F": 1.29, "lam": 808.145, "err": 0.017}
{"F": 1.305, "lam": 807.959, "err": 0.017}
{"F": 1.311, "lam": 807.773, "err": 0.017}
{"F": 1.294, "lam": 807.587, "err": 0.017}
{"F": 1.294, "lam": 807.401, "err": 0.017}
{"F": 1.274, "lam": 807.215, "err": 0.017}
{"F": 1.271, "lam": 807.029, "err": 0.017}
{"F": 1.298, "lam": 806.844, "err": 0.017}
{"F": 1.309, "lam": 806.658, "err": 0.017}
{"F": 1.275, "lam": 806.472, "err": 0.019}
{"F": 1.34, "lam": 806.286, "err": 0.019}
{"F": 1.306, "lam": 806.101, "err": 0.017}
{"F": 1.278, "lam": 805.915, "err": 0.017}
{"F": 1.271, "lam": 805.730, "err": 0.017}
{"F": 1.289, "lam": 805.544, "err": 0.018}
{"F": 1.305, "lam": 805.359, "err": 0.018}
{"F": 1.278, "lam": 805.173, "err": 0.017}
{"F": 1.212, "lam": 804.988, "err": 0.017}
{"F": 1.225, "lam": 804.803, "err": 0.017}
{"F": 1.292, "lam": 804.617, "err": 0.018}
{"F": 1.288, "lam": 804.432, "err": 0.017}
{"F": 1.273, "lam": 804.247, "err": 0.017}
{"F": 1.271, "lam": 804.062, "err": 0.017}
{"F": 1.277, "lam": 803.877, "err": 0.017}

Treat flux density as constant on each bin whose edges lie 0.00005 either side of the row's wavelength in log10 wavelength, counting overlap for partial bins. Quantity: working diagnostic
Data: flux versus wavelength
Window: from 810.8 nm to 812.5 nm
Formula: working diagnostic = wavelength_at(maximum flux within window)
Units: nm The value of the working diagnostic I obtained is 812.062 nm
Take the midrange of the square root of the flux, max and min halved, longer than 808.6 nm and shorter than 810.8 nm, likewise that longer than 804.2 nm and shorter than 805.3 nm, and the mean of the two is 1.13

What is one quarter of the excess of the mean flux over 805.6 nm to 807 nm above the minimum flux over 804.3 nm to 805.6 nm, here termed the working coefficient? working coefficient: 0.021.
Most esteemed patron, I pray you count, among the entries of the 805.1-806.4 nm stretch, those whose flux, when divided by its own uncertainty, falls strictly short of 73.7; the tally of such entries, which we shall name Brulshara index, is 3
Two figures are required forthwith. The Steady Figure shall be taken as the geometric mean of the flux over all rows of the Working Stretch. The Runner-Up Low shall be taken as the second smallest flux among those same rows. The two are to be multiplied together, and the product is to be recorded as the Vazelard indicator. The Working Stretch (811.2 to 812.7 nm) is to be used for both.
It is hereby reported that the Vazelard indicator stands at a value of 1.70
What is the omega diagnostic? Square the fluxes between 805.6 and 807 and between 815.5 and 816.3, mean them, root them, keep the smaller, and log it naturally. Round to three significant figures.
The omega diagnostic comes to 0.260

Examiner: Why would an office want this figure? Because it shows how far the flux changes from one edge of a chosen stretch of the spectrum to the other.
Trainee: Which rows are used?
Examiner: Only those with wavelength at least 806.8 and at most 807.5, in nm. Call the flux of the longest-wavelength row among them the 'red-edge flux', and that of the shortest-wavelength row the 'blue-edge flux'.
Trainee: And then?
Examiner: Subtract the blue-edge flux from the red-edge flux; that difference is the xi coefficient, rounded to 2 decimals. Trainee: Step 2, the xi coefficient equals 0.00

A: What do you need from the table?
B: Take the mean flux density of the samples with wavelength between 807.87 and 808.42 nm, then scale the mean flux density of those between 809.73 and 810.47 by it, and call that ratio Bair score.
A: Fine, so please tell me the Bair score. 0.996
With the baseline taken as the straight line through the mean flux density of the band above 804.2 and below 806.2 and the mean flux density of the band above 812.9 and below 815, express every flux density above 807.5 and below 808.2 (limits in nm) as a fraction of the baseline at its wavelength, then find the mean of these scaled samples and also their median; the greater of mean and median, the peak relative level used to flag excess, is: 1.005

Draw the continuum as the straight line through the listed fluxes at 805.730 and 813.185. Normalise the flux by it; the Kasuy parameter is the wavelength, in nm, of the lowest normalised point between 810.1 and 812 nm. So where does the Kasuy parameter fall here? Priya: 811.875 nm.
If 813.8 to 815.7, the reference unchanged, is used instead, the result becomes 815.623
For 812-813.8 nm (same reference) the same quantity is 813.185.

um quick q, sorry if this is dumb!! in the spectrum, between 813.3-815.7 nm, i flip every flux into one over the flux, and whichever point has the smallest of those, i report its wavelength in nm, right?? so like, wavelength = 814.122 nm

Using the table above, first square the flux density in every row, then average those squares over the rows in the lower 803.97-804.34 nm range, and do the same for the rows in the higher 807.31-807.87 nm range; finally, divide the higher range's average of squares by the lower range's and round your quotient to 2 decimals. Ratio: 1.04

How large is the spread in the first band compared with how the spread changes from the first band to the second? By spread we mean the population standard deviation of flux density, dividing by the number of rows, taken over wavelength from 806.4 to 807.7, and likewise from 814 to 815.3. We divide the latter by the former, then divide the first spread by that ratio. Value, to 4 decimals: 0.0115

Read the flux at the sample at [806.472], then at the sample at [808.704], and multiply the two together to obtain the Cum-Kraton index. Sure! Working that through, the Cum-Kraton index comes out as 1.68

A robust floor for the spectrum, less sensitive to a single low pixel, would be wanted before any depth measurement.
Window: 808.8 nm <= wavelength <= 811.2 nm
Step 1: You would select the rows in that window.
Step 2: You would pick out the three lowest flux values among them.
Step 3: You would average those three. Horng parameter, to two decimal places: 1.27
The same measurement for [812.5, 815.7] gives 1.31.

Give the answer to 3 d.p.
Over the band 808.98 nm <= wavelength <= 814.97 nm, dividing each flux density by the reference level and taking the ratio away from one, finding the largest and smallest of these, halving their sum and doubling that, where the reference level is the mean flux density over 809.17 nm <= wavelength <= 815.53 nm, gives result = 0.034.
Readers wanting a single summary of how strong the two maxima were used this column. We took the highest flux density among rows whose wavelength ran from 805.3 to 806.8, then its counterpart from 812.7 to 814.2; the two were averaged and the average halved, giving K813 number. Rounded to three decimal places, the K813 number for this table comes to 0.683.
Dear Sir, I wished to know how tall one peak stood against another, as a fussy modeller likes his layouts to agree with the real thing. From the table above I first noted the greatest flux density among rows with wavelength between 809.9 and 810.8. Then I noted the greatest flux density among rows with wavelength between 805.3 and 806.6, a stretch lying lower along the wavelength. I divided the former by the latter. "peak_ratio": 1.00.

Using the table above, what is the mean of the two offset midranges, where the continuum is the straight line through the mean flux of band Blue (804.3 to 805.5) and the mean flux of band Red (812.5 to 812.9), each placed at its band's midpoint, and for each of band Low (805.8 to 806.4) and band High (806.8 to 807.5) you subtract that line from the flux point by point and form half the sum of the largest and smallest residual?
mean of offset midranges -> 0.010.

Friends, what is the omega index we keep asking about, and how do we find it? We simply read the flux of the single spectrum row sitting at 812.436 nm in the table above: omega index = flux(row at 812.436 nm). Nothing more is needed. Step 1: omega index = 1.326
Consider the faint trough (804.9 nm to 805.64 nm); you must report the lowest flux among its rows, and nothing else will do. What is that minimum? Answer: 1.212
